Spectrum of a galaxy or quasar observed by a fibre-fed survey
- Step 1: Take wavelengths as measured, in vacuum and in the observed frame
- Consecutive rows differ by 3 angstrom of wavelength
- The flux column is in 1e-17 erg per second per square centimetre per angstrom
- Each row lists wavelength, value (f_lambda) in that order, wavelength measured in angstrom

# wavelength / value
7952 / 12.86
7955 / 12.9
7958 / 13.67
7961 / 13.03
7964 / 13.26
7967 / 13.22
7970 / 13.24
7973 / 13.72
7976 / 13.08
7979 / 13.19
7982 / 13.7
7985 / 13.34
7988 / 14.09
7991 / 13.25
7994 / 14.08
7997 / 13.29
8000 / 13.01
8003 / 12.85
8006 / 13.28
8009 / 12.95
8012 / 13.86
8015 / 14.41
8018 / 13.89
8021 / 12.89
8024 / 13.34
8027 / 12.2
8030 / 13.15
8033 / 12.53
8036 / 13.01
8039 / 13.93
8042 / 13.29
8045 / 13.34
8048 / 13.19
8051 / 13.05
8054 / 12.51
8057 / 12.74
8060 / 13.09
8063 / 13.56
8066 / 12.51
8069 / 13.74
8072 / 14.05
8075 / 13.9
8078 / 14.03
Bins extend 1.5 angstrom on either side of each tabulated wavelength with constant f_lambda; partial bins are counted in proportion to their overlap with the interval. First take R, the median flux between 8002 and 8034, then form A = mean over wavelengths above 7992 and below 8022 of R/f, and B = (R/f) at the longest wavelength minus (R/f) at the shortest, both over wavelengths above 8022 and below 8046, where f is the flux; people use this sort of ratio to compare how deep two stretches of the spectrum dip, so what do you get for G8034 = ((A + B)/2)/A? 0.500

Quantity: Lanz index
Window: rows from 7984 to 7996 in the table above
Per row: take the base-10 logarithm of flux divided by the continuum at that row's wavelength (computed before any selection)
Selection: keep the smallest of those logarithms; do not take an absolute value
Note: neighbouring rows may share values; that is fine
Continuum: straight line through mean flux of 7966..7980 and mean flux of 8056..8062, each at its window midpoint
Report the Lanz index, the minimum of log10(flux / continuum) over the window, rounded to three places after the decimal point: 0.001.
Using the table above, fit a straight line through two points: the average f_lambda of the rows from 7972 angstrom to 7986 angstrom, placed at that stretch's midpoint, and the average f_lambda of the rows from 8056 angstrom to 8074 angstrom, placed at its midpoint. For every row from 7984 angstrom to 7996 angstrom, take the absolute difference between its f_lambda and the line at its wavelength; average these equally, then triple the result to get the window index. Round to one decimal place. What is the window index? 1.2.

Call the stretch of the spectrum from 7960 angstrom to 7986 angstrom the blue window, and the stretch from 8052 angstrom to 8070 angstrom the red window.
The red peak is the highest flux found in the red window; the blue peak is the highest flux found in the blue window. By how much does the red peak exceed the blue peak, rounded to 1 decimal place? 0.0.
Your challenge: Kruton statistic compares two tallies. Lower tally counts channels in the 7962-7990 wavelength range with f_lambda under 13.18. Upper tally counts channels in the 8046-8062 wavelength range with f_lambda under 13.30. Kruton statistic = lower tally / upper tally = 0.20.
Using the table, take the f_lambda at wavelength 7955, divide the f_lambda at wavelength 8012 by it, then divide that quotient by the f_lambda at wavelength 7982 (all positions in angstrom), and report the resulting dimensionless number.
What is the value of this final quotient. 0.078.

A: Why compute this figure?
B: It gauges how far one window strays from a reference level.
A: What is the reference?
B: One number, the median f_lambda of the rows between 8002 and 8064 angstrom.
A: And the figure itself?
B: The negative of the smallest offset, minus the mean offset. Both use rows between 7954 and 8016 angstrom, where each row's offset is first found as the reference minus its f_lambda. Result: 1.51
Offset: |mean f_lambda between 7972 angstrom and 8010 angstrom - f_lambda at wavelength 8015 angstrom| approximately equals 1.0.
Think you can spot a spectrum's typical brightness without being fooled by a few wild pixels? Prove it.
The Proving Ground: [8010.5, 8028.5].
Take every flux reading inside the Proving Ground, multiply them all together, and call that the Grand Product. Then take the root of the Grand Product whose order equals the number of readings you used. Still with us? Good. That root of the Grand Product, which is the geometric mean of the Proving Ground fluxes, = 13.41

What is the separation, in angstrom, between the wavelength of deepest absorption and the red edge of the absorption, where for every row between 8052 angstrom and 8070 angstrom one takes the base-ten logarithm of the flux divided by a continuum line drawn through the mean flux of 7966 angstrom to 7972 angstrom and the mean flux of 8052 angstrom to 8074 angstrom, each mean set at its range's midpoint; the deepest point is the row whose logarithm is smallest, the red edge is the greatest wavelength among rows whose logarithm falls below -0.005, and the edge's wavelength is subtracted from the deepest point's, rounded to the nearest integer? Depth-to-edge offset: -12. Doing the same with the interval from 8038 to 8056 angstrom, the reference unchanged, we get 0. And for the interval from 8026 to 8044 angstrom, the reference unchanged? -9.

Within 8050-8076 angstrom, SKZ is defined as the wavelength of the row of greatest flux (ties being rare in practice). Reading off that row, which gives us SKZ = 8072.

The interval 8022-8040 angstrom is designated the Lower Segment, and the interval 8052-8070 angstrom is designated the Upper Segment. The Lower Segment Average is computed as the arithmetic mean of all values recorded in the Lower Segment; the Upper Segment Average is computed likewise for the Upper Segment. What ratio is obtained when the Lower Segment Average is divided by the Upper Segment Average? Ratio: 1.00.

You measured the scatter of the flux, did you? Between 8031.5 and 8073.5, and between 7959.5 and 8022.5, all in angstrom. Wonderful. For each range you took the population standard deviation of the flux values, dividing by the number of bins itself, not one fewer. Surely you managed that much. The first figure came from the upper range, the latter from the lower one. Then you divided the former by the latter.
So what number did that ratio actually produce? 1.14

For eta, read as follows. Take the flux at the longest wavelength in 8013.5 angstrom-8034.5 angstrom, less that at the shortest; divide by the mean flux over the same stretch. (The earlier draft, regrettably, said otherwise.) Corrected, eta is -0.14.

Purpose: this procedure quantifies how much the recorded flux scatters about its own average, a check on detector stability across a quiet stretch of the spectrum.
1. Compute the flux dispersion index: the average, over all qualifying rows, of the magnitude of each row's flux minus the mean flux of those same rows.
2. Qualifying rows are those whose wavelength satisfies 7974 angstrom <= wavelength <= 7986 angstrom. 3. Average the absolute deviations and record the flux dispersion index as 0.19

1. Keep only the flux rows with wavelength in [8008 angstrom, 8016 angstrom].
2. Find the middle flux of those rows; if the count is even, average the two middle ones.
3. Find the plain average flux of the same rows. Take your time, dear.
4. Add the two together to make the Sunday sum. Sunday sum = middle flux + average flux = 27.6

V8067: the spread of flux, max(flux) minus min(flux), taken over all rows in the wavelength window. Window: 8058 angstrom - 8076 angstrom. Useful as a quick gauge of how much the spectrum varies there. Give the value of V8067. 1.5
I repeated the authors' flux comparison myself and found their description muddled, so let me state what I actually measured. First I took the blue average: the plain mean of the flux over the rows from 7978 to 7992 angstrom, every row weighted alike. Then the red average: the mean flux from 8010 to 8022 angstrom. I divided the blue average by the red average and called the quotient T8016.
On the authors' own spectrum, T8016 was 0.98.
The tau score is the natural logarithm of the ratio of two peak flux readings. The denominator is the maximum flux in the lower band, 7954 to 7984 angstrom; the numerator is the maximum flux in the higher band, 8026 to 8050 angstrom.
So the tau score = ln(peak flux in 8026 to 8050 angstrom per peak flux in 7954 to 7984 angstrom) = 0.015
